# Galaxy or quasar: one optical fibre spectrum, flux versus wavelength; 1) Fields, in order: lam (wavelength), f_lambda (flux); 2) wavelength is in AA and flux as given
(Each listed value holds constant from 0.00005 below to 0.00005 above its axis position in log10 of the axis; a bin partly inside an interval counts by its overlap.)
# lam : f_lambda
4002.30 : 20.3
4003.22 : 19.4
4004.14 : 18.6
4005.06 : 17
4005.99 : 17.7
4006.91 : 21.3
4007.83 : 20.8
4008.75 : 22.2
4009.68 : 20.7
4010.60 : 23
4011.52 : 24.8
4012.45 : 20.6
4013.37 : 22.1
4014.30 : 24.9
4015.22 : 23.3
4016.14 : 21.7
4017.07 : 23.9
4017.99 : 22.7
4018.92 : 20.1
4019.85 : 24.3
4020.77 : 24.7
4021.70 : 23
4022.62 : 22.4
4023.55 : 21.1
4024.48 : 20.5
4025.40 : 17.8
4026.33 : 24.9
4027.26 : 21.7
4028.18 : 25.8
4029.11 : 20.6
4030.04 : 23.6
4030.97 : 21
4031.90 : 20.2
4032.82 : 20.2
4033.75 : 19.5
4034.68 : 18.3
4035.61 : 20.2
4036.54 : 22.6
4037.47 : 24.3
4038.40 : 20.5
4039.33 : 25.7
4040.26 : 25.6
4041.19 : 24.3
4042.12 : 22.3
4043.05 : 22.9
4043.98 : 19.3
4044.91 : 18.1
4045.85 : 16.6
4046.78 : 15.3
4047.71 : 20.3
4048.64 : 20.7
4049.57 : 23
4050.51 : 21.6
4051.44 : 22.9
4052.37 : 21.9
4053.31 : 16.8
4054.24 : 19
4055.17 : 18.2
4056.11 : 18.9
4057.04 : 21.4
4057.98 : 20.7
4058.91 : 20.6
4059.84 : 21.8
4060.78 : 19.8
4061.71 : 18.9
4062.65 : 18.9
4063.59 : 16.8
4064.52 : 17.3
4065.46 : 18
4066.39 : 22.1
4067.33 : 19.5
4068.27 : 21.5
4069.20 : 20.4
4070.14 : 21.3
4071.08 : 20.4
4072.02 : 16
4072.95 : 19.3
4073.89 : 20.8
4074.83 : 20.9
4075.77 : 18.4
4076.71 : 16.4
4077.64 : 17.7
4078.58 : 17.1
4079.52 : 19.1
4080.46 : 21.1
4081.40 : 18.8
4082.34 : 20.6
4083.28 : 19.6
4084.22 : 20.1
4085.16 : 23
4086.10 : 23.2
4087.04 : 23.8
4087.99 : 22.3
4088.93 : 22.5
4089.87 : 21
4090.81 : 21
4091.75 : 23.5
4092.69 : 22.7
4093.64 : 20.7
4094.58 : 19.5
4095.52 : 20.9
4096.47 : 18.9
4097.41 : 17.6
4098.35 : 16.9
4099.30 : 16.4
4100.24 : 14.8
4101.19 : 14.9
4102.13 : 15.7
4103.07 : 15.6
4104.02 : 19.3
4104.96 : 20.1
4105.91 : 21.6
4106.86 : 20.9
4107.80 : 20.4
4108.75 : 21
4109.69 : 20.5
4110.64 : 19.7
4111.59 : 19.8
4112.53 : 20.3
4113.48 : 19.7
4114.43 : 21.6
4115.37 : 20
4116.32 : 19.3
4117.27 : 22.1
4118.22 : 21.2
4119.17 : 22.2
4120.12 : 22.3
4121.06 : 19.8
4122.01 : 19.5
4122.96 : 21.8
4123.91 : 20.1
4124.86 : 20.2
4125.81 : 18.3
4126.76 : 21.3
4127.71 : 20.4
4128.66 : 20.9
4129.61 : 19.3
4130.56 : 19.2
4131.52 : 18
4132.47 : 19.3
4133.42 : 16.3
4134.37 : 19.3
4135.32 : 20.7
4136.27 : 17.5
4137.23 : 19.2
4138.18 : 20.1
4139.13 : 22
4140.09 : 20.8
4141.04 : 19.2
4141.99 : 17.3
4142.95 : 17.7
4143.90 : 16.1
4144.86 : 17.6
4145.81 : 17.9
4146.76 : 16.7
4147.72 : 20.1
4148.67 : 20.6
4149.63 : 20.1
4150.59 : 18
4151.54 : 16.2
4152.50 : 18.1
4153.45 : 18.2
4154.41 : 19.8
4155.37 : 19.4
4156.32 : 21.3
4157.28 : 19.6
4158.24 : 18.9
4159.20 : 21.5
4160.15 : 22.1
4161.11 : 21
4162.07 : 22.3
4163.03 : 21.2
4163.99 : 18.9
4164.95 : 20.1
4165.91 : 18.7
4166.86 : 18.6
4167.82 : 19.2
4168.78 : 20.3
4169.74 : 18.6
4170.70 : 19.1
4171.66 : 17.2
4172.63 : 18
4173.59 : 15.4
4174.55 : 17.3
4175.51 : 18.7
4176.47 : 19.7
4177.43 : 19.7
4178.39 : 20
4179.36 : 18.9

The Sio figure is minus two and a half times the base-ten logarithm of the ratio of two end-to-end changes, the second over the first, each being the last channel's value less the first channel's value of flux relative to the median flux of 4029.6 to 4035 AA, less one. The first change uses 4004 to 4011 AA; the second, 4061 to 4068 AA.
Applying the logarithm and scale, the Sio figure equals 2.2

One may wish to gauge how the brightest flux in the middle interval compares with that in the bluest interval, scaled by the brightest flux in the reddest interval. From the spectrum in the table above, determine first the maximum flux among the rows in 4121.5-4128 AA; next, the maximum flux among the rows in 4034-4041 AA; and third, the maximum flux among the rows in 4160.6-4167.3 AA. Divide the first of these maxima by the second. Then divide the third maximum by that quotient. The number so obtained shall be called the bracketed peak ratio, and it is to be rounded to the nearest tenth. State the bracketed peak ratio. 26.3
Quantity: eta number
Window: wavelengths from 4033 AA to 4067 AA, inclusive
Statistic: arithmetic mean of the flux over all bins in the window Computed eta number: 20.4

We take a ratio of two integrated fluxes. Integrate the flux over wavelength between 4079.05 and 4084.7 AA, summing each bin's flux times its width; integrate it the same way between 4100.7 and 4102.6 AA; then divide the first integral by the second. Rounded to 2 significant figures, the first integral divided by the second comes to 3.9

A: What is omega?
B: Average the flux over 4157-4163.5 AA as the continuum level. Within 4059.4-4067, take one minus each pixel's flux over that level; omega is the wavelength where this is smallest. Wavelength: 4066.39 AA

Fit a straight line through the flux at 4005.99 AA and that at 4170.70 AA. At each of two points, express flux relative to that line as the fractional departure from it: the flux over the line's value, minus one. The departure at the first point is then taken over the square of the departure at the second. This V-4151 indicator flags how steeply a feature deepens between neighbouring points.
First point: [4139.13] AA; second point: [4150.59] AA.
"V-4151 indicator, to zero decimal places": 70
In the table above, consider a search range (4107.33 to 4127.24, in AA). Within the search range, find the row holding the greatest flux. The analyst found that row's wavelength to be 4120.12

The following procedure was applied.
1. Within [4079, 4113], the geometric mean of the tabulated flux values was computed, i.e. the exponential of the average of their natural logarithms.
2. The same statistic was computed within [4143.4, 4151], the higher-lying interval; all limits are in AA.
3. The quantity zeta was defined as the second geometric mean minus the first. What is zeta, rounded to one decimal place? -1.5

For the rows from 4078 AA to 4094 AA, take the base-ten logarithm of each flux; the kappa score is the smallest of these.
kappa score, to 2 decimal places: 1.23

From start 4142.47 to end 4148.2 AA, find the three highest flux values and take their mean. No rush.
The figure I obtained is 18.6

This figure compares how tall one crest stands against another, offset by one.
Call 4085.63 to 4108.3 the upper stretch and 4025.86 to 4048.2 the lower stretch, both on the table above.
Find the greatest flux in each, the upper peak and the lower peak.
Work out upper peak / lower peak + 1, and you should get 1.92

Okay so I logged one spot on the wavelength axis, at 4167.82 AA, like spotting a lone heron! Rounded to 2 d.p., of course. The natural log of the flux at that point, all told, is 2.95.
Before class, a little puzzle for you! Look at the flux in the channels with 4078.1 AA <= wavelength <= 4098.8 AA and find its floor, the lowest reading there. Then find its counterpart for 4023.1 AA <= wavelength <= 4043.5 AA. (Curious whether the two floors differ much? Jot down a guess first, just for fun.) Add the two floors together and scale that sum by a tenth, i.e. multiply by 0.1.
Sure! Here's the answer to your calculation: 3.47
